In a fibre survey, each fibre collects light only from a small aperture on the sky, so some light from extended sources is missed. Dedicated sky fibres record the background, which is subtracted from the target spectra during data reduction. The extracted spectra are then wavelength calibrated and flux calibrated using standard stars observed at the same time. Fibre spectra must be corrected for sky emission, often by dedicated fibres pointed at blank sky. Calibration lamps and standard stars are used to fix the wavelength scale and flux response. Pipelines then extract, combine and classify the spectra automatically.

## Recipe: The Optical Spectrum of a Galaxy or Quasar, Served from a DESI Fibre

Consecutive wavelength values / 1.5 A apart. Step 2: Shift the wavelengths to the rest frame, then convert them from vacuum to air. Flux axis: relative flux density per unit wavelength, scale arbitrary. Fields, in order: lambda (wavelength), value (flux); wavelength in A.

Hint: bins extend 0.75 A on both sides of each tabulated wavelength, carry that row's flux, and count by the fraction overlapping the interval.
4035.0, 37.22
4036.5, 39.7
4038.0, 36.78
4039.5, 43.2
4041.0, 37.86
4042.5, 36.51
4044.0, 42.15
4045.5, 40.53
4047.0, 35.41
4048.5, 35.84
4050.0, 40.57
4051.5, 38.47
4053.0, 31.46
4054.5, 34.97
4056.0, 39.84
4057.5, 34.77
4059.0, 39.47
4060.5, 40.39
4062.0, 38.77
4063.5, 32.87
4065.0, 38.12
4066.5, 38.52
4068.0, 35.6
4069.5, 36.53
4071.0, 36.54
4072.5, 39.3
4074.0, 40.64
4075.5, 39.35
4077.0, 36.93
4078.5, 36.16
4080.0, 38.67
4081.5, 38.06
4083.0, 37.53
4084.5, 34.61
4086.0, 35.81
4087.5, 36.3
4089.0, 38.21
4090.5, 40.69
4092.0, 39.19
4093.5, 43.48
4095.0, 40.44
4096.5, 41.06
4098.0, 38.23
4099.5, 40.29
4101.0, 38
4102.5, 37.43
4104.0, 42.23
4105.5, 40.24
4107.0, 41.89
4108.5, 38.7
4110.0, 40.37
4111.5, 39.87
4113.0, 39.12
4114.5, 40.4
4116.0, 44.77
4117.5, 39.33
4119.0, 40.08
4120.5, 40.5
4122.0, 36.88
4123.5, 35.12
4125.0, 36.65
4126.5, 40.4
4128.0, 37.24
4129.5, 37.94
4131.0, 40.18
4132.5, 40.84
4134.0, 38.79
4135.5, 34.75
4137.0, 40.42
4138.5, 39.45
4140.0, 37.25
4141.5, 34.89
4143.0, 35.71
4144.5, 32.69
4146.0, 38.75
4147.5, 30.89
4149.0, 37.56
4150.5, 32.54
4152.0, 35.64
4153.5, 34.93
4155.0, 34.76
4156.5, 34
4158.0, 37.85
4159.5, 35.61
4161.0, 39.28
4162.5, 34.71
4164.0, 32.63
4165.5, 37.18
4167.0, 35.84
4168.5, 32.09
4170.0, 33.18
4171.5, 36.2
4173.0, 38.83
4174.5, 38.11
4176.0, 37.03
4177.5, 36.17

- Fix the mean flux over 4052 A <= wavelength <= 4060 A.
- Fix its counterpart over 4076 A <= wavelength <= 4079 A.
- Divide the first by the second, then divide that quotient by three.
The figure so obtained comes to 0.329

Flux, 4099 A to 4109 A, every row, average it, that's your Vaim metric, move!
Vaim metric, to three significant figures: 39.8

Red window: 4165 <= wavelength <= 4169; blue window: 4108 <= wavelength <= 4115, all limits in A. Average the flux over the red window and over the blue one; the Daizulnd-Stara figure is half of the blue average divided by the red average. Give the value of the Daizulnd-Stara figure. 0.566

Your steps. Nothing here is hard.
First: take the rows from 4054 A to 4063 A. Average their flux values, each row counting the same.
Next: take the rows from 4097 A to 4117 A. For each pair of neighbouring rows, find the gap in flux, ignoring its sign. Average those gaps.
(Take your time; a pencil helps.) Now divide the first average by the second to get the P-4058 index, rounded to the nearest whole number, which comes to 18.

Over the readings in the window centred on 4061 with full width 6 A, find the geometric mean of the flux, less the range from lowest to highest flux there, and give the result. 30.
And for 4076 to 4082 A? 35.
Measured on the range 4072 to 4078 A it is 35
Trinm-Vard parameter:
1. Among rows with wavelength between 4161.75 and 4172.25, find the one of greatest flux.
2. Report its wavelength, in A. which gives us 4165.5 A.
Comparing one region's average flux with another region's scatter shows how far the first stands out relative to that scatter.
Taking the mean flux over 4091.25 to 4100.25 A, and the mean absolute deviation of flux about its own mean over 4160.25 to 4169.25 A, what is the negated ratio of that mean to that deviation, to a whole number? -19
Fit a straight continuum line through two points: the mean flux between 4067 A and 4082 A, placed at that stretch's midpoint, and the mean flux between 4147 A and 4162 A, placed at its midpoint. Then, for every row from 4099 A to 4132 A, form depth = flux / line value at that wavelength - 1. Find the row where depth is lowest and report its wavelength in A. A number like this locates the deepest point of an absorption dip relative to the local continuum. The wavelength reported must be 4123.5 A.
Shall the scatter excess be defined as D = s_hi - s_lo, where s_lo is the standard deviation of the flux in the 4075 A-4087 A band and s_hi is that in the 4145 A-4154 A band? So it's 1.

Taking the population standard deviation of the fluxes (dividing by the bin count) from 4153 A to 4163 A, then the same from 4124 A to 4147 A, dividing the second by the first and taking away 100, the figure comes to -98.7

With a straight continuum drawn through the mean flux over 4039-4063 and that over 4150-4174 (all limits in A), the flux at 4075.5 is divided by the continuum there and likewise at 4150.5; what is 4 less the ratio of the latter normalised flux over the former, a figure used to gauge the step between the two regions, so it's 3.13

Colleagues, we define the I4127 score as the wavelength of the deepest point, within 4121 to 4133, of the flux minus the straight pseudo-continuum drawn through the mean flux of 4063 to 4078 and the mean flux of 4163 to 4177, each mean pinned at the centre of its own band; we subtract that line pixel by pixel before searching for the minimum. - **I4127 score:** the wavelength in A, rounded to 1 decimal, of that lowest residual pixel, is 4123.5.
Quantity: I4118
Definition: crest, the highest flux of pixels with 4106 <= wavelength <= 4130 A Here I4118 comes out 44.77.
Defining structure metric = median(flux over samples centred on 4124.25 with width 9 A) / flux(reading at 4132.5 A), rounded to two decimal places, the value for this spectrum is 0.91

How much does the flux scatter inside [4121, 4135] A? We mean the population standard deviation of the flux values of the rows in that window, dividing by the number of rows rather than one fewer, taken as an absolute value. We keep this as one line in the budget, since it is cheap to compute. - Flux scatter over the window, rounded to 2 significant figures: 1.8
